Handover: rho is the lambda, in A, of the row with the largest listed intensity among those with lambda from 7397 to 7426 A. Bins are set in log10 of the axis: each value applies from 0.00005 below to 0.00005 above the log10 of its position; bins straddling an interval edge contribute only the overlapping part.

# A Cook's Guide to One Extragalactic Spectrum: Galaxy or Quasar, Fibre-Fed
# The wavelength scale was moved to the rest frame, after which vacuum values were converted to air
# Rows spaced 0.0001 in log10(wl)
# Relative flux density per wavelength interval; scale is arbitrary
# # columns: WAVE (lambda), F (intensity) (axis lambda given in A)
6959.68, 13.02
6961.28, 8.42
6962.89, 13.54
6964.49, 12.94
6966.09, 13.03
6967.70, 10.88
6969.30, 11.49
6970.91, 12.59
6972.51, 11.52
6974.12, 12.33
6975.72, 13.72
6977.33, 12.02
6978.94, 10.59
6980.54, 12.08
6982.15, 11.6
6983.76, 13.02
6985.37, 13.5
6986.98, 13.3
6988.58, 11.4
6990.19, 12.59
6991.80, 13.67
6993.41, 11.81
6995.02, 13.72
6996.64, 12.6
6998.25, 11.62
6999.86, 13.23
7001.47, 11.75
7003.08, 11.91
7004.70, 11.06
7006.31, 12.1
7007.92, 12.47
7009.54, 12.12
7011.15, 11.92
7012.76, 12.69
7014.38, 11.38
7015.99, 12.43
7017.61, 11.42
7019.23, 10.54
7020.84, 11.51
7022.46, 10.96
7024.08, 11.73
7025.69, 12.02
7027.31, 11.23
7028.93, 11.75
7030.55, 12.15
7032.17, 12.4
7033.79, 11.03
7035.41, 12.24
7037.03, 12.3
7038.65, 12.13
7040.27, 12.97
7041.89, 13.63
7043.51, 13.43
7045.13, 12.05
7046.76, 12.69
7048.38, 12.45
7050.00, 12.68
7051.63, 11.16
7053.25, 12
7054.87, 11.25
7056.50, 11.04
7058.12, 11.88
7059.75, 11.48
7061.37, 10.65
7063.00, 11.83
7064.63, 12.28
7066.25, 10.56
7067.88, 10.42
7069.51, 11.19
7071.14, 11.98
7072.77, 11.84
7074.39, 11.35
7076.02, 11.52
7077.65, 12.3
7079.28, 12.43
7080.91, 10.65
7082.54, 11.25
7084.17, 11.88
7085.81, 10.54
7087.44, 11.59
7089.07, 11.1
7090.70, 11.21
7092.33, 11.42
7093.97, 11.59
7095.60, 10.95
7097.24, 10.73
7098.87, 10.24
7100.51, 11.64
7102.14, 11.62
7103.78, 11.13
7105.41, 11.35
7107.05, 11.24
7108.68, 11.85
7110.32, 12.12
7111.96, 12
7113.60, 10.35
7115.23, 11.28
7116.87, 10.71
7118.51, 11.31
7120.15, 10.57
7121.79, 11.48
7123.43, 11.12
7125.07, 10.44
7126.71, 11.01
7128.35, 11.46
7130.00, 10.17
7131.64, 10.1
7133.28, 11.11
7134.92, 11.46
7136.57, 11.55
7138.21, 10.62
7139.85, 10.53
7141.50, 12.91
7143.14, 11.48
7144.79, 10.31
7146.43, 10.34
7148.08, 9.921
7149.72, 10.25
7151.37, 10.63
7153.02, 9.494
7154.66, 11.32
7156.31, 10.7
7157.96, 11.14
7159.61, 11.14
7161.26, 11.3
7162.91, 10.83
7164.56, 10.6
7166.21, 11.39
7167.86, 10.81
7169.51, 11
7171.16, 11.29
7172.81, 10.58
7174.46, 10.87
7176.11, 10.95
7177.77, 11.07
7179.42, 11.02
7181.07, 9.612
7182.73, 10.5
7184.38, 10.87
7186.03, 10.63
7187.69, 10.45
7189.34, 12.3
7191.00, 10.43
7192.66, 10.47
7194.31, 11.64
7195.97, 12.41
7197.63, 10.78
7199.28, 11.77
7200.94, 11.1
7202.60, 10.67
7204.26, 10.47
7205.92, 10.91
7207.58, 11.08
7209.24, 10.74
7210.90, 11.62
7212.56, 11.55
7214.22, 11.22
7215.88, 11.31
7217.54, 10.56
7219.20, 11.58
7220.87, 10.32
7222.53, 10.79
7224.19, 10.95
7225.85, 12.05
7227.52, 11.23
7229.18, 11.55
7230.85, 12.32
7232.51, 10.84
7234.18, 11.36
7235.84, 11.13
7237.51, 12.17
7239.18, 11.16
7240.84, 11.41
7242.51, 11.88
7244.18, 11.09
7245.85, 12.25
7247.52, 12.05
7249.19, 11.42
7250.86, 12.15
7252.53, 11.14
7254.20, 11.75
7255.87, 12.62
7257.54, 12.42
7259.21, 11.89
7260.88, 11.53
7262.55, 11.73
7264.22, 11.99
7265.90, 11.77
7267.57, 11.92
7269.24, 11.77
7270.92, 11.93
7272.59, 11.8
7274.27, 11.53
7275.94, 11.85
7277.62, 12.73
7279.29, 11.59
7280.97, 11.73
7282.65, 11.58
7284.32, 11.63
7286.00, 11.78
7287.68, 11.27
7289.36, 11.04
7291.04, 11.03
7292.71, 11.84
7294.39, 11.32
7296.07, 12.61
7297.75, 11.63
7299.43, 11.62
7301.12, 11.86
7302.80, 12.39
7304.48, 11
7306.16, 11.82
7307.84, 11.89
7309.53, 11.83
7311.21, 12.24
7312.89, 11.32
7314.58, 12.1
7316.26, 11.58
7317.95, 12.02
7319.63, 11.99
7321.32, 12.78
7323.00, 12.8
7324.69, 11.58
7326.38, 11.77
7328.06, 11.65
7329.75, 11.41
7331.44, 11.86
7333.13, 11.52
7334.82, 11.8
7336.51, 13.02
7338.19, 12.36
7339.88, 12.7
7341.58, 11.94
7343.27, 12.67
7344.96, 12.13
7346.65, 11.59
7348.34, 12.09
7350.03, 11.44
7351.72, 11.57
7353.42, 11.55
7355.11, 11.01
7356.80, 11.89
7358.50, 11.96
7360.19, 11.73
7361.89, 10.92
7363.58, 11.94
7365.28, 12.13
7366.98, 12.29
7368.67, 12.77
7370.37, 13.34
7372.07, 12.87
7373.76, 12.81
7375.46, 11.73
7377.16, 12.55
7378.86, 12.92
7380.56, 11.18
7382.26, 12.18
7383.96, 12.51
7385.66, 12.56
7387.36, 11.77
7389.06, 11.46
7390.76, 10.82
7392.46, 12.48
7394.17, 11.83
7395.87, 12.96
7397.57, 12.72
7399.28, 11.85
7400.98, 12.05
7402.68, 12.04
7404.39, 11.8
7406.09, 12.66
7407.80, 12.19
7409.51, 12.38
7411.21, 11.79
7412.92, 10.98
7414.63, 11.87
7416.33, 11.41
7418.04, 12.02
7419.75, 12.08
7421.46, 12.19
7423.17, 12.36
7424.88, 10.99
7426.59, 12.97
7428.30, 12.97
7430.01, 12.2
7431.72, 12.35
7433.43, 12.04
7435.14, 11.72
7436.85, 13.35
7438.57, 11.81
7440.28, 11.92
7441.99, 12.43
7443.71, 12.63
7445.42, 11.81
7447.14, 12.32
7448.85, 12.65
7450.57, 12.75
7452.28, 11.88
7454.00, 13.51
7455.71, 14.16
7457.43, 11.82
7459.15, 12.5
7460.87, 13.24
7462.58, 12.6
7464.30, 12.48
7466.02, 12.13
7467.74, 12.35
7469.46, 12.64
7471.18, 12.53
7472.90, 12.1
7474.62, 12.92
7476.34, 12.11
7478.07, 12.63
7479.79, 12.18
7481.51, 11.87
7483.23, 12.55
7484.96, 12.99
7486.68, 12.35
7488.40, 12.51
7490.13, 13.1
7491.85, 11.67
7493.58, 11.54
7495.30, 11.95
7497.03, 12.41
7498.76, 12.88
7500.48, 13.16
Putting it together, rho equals 7397.57 A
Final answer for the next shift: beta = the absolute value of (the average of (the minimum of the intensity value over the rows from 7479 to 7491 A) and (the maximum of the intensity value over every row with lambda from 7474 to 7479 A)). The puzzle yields 12.4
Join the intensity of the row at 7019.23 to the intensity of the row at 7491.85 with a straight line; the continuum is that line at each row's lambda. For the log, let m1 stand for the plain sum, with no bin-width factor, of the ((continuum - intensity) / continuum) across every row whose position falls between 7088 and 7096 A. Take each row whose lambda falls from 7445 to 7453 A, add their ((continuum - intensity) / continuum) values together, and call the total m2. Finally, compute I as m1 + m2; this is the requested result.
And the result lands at -0.56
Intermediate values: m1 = -0.25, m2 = -0.31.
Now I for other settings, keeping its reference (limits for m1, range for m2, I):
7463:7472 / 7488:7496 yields -0.56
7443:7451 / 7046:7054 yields -1.12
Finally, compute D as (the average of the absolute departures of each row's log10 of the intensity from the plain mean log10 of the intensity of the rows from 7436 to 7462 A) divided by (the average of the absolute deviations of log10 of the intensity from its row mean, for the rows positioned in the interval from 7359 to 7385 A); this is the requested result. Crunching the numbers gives 1.0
